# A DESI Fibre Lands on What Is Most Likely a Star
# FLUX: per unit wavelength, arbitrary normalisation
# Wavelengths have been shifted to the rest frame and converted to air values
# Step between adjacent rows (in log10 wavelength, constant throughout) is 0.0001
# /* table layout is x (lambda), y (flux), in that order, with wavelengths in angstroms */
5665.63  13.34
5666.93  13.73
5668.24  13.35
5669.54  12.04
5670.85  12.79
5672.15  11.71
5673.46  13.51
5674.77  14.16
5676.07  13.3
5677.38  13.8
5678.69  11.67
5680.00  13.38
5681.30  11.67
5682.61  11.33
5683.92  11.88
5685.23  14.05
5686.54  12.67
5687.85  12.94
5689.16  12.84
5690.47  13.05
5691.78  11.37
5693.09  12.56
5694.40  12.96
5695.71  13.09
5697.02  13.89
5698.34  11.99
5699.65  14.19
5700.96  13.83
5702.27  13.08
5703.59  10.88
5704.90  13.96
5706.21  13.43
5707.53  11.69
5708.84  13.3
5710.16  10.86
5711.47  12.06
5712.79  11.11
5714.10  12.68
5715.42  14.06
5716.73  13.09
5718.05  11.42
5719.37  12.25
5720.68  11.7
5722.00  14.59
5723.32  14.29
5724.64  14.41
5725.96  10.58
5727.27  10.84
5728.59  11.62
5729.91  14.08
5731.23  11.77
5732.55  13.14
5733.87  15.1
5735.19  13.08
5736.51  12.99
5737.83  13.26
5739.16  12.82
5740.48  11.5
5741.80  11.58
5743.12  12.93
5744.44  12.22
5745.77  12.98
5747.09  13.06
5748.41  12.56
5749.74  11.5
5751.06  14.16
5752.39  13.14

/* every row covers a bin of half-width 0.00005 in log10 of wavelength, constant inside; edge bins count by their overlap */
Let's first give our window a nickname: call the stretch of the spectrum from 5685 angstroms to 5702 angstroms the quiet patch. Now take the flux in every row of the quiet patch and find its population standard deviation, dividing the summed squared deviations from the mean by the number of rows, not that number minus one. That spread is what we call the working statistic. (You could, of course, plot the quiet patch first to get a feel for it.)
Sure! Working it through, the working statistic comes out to 0.78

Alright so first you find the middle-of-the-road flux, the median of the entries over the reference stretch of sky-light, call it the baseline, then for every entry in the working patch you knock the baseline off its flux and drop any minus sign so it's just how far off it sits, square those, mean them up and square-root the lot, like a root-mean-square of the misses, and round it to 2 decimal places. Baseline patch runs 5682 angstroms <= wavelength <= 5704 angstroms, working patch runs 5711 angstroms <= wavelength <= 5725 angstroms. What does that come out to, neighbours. 1.22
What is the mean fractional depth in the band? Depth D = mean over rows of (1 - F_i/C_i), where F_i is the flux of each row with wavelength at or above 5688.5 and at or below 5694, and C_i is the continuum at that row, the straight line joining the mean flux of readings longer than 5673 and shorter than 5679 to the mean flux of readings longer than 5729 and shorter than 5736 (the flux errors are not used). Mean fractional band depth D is 0.07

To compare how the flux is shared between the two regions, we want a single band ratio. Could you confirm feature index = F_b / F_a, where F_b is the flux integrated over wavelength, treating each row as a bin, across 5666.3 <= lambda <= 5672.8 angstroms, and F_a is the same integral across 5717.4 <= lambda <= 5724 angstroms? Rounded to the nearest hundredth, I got 0.98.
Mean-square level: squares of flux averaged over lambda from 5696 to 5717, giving 164.0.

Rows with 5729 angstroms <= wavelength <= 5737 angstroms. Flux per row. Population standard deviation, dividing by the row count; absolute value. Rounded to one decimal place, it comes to 1.0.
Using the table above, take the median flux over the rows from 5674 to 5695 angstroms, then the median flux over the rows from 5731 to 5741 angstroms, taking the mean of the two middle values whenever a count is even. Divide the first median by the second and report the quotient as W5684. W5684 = 0.989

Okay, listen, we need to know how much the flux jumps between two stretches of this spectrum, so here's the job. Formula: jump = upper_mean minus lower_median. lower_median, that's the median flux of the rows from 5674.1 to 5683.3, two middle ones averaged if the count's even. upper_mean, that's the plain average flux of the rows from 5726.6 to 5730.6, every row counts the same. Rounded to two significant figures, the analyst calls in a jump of -1.1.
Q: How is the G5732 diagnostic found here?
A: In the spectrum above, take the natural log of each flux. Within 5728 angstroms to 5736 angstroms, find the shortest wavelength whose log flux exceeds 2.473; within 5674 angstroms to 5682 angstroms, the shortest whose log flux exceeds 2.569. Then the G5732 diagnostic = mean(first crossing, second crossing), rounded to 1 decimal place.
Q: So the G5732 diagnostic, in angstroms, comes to 5702.3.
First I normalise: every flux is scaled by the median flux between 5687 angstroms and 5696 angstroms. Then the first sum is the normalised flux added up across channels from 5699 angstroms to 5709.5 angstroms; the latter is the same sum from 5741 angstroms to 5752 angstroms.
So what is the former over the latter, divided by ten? 0.103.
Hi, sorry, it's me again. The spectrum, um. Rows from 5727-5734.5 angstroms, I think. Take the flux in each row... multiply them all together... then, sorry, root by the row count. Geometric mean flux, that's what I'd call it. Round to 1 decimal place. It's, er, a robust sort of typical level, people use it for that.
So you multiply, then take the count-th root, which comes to 12.7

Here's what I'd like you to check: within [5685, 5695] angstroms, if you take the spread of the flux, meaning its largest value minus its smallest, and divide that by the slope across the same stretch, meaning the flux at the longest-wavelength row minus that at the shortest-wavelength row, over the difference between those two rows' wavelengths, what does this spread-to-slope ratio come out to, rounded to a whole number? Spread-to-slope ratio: -23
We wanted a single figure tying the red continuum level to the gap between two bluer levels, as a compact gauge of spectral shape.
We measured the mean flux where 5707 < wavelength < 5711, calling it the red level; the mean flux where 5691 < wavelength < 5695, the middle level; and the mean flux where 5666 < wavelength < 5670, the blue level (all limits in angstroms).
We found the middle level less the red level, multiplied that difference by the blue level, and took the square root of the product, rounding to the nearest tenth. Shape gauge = 2.1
